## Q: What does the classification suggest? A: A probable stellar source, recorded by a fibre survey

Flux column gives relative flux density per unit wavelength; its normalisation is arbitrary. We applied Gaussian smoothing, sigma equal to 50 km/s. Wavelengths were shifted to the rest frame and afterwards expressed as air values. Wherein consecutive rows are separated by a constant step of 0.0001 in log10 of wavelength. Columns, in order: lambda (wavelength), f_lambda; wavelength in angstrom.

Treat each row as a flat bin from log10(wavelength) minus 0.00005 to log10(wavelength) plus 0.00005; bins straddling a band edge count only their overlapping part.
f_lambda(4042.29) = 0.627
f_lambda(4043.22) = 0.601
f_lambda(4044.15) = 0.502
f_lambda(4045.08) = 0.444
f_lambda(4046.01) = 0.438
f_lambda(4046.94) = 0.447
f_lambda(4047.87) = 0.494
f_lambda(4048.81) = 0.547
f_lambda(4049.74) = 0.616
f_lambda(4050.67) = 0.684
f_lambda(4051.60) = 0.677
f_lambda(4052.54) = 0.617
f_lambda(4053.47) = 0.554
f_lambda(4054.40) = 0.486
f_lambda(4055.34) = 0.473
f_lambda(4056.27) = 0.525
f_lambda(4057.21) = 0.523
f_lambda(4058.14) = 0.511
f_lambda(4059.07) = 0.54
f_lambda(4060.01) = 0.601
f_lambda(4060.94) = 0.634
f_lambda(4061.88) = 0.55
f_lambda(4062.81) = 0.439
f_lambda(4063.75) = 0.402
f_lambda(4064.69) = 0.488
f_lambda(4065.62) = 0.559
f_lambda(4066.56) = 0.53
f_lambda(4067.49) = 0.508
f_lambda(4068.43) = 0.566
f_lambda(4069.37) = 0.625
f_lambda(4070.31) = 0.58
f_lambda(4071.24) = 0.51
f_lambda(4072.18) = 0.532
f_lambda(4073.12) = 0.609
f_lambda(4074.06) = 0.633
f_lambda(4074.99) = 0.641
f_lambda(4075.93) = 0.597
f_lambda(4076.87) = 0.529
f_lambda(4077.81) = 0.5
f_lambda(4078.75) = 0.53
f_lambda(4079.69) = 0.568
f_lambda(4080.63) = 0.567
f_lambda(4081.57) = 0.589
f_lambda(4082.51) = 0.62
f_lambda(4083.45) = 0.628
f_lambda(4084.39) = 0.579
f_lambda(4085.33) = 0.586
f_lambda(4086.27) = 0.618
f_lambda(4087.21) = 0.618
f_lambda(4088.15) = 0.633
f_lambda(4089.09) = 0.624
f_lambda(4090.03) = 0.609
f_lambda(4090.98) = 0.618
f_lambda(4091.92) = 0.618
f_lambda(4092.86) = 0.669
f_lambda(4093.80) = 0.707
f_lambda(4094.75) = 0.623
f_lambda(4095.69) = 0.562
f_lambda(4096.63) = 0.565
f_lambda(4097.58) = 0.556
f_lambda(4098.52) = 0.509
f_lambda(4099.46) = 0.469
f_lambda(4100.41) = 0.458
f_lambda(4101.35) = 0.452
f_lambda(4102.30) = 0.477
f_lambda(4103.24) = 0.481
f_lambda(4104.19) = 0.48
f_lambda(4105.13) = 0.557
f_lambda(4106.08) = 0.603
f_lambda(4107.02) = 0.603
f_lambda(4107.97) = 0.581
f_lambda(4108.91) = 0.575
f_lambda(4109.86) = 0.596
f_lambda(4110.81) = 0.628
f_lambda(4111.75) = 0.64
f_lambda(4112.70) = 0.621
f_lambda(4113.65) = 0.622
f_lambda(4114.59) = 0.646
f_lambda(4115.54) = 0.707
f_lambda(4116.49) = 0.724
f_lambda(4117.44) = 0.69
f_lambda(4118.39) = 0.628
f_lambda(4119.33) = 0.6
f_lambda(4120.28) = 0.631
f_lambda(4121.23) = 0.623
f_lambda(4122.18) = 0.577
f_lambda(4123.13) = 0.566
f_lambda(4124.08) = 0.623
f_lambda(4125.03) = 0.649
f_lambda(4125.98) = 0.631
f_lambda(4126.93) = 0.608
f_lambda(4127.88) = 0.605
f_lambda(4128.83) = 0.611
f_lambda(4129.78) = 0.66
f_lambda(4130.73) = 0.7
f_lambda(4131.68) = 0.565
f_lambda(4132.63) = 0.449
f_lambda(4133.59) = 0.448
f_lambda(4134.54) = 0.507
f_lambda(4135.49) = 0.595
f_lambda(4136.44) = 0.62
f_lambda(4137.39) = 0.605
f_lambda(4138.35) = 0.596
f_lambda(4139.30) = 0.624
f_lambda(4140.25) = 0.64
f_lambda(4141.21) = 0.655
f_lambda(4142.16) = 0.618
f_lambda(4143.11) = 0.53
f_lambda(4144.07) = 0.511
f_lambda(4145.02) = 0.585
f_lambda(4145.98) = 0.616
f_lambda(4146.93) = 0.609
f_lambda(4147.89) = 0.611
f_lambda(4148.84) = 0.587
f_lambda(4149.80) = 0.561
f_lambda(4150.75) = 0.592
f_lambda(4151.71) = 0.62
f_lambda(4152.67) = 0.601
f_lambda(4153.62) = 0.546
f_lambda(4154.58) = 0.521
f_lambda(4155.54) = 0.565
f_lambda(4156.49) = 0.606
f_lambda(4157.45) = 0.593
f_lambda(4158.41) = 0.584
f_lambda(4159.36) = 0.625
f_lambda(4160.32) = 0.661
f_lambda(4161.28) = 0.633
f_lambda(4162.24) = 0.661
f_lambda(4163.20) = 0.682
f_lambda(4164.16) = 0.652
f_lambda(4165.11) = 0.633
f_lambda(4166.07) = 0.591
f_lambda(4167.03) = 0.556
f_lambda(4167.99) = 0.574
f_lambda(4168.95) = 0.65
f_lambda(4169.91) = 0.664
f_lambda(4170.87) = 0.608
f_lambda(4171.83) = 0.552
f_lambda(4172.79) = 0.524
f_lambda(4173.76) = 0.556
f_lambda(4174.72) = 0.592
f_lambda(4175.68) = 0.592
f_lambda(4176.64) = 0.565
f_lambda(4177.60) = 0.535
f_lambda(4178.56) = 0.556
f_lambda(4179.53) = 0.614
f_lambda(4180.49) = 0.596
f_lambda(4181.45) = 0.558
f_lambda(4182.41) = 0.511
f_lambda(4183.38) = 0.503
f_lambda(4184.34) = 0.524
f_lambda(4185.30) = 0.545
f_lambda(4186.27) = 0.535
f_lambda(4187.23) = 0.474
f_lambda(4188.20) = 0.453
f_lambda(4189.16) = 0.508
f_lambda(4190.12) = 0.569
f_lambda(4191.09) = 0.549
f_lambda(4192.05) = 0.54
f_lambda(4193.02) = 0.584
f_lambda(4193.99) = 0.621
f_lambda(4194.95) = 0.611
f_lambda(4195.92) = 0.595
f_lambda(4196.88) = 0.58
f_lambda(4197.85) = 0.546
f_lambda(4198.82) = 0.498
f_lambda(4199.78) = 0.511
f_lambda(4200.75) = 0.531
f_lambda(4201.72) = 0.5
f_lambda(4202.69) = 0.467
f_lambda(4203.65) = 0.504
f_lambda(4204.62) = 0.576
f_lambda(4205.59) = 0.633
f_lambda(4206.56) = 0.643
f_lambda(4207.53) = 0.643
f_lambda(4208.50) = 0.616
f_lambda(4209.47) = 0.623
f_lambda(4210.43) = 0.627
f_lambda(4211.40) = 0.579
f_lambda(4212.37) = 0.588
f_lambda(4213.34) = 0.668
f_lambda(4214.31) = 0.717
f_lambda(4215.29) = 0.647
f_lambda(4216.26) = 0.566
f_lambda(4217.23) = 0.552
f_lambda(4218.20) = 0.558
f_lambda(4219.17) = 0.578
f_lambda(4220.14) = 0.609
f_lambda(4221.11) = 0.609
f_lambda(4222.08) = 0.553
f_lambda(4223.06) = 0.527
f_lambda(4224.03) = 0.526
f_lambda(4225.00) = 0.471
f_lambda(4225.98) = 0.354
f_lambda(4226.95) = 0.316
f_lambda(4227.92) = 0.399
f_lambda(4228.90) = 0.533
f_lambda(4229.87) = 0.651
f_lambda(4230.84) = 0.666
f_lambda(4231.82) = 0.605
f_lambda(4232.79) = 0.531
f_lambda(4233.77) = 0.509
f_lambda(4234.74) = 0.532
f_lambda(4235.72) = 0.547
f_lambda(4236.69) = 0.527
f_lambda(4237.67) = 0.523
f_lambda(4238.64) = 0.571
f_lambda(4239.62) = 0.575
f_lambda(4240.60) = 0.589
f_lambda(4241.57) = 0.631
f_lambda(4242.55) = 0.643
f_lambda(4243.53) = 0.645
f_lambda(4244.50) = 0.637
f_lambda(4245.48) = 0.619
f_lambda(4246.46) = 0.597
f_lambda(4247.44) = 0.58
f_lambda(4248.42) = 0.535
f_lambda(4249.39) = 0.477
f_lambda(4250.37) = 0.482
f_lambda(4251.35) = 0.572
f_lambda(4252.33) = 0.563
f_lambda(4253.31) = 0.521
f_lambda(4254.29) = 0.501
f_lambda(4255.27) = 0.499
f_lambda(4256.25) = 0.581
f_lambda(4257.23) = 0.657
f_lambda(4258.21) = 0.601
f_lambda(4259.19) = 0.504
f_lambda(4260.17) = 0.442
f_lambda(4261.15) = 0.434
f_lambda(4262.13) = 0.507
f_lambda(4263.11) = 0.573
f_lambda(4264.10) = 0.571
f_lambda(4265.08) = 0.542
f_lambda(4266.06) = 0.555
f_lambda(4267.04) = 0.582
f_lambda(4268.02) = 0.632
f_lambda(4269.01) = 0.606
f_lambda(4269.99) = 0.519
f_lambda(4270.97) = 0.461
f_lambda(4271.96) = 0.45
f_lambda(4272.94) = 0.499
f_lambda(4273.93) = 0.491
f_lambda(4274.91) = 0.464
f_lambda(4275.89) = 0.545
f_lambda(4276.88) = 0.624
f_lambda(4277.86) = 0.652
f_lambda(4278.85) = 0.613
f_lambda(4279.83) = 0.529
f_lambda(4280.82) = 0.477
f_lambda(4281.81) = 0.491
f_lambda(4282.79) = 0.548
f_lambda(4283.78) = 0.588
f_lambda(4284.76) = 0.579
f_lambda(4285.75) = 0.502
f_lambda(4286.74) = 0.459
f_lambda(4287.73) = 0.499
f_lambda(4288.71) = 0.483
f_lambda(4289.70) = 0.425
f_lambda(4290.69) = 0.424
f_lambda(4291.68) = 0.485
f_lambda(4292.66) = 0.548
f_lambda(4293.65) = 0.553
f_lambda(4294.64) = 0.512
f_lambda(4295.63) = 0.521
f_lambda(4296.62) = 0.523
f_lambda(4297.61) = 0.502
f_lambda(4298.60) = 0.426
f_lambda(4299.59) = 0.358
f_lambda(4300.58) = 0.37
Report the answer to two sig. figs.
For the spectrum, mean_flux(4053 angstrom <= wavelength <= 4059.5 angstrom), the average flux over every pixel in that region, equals 0.52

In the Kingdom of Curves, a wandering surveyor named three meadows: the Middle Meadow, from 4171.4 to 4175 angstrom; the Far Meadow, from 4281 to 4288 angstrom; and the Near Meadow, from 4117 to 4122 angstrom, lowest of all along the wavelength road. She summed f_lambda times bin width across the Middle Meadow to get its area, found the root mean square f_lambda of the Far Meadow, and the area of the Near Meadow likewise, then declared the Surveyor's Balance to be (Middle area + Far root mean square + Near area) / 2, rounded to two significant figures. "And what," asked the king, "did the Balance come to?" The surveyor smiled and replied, 2.8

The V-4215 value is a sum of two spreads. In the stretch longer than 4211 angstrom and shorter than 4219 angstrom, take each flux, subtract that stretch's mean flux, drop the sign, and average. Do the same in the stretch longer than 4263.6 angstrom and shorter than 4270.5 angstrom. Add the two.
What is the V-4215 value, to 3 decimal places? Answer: 0.080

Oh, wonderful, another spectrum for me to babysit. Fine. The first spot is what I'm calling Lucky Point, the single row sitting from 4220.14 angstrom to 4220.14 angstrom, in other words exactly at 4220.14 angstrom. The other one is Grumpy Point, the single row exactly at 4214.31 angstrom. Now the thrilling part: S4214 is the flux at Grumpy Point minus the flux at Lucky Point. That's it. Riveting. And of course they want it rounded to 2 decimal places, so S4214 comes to 0.11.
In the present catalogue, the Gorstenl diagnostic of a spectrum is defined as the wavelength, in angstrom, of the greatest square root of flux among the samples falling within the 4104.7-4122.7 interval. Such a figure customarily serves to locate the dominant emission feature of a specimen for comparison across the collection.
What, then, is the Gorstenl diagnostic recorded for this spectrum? 4116.49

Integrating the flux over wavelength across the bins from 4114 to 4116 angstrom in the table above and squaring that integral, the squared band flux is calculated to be 2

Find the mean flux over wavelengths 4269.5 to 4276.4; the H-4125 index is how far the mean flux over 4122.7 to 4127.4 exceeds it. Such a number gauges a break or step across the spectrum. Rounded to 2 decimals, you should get 0.13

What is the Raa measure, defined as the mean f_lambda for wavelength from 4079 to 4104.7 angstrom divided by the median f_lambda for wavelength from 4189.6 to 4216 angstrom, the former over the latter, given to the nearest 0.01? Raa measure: 0.98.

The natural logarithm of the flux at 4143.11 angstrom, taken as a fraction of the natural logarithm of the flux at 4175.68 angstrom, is 1.21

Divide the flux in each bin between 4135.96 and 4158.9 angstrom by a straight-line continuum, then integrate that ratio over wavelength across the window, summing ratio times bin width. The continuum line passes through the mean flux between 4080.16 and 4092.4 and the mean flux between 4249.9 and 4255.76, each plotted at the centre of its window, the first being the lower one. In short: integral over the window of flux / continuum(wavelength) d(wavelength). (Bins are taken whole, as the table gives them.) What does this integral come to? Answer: 23.5 angstrom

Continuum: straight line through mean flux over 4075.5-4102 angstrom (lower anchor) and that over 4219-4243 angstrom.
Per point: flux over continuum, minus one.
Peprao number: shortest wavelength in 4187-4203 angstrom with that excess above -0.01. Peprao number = 4190.12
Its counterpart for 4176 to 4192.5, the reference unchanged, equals 4176.64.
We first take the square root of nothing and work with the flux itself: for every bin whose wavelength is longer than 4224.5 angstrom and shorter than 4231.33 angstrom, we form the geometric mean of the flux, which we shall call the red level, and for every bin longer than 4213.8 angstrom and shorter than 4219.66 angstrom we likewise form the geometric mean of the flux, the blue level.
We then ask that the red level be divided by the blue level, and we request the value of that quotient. 0.778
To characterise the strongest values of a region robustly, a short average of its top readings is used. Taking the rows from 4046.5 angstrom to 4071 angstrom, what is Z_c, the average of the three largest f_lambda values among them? 0.665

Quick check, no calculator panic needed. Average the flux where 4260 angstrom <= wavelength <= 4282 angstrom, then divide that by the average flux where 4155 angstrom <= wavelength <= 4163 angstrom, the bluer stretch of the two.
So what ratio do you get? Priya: 0.87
